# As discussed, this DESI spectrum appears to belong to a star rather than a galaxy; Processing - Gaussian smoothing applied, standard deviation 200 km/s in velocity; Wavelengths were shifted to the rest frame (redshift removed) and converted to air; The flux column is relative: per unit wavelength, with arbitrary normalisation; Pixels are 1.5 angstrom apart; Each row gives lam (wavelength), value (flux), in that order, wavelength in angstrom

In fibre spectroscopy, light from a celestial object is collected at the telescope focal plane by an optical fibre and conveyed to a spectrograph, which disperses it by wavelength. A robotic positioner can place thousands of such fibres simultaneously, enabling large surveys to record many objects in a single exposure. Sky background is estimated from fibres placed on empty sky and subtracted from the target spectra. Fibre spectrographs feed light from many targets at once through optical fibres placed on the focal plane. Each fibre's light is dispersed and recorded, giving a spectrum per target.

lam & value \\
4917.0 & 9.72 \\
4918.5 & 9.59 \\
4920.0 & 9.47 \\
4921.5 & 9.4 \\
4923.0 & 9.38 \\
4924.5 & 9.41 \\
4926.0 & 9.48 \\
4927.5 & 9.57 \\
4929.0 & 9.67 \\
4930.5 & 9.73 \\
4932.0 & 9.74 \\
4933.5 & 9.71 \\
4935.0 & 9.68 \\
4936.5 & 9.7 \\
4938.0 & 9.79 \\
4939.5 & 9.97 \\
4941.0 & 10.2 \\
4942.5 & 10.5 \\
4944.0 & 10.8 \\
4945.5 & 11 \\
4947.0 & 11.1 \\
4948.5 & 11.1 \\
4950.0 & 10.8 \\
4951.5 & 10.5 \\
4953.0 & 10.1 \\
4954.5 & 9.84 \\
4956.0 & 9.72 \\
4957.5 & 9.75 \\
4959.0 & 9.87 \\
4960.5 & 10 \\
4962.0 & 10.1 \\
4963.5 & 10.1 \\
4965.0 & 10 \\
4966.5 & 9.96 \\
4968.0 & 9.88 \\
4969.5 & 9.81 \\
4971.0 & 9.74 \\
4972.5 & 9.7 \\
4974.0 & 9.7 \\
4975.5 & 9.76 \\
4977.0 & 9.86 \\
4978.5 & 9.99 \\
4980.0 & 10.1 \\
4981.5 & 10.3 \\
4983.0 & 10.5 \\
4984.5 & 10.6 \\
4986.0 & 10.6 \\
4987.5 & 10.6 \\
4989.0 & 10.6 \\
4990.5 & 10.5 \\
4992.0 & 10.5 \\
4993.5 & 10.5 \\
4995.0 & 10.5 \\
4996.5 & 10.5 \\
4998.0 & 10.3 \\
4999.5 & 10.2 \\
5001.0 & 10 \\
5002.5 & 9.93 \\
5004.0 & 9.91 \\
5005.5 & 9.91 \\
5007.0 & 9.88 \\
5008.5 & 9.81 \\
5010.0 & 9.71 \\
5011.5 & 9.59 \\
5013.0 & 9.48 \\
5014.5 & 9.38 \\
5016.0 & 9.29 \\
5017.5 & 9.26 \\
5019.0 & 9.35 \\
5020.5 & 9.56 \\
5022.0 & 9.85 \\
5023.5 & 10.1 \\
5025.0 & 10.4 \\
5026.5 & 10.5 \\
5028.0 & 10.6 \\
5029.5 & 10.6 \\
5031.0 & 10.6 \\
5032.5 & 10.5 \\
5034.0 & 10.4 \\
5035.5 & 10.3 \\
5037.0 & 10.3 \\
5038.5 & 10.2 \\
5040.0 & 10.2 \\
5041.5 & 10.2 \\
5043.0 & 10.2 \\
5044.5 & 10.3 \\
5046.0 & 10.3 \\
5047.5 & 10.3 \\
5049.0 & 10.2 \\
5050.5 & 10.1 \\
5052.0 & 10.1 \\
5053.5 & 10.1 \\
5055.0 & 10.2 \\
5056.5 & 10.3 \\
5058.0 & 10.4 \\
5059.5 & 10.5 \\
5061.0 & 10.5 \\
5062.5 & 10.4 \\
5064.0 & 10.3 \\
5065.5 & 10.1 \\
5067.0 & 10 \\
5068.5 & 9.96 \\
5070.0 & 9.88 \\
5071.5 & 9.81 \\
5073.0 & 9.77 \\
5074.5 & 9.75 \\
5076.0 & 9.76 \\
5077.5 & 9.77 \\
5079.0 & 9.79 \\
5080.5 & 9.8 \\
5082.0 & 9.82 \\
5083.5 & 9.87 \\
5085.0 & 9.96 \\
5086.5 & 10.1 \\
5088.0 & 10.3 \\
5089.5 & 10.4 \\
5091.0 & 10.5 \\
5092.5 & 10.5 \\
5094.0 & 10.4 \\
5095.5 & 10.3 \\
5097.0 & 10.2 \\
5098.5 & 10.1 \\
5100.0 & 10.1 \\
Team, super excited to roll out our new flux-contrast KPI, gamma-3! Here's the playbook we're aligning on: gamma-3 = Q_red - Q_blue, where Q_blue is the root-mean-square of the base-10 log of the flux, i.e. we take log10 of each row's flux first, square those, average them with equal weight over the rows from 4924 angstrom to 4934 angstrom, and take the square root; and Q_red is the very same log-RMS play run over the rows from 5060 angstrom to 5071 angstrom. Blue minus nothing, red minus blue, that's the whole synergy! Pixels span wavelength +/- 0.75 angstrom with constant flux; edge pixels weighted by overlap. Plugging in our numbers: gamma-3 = 0.024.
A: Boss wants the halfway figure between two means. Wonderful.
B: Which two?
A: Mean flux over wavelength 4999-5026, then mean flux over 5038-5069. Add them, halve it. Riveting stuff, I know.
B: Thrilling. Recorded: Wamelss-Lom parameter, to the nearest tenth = 10.0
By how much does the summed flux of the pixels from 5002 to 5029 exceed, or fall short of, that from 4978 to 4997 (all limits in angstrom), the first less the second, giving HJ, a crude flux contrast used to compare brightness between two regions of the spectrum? 41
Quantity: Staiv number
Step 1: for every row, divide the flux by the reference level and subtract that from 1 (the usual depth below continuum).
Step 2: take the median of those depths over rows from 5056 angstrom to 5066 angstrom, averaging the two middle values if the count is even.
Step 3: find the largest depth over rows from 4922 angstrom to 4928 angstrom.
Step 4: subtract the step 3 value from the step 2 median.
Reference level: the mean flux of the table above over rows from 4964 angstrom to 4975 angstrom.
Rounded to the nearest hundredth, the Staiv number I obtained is -0.10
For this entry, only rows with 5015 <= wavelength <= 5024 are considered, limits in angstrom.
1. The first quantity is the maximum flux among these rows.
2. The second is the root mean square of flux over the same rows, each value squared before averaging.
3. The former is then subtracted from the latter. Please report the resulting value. -0.53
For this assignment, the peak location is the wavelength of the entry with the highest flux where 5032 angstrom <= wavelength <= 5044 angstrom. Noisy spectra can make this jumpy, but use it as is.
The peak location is 5032.5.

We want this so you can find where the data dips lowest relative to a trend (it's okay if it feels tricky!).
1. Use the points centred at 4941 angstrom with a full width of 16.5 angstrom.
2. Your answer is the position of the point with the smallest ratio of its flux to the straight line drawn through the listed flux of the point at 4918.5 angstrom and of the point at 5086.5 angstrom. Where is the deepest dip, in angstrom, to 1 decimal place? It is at 4935.0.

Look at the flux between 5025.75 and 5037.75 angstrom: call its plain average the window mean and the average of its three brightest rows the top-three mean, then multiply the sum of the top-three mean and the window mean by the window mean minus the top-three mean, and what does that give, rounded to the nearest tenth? -2.6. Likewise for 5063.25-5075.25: -3.8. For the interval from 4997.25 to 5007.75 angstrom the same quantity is -3.0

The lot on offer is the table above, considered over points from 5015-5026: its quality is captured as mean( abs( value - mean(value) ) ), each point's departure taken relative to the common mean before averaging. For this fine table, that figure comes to 0.37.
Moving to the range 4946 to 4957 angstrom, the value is 0.48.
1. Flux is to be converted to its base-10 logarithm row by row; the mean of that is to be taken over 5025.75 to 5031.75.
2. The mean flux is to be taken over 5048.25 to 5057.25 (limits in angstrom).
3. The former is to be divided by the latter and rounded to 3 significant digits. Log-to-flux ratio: 0.101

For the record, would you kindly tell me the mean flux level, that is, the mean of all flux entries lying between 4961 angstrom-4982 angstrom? 9.9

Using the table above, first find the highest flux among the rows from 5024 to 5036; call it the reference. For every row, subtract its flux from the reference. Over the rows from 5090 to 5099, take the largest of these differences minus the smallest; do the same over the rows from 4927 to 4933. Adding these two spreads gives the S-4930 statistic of 0.57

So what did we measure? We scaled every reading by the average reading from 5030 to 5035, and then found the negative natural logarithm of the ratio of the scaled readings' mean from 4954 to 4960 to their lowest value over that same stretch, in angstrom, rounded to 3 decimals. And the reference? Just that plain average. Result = -0.008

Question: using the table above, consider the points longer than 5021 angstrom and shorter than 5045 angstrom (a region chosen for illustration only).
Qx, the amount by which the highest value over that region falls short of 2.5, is -8.10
